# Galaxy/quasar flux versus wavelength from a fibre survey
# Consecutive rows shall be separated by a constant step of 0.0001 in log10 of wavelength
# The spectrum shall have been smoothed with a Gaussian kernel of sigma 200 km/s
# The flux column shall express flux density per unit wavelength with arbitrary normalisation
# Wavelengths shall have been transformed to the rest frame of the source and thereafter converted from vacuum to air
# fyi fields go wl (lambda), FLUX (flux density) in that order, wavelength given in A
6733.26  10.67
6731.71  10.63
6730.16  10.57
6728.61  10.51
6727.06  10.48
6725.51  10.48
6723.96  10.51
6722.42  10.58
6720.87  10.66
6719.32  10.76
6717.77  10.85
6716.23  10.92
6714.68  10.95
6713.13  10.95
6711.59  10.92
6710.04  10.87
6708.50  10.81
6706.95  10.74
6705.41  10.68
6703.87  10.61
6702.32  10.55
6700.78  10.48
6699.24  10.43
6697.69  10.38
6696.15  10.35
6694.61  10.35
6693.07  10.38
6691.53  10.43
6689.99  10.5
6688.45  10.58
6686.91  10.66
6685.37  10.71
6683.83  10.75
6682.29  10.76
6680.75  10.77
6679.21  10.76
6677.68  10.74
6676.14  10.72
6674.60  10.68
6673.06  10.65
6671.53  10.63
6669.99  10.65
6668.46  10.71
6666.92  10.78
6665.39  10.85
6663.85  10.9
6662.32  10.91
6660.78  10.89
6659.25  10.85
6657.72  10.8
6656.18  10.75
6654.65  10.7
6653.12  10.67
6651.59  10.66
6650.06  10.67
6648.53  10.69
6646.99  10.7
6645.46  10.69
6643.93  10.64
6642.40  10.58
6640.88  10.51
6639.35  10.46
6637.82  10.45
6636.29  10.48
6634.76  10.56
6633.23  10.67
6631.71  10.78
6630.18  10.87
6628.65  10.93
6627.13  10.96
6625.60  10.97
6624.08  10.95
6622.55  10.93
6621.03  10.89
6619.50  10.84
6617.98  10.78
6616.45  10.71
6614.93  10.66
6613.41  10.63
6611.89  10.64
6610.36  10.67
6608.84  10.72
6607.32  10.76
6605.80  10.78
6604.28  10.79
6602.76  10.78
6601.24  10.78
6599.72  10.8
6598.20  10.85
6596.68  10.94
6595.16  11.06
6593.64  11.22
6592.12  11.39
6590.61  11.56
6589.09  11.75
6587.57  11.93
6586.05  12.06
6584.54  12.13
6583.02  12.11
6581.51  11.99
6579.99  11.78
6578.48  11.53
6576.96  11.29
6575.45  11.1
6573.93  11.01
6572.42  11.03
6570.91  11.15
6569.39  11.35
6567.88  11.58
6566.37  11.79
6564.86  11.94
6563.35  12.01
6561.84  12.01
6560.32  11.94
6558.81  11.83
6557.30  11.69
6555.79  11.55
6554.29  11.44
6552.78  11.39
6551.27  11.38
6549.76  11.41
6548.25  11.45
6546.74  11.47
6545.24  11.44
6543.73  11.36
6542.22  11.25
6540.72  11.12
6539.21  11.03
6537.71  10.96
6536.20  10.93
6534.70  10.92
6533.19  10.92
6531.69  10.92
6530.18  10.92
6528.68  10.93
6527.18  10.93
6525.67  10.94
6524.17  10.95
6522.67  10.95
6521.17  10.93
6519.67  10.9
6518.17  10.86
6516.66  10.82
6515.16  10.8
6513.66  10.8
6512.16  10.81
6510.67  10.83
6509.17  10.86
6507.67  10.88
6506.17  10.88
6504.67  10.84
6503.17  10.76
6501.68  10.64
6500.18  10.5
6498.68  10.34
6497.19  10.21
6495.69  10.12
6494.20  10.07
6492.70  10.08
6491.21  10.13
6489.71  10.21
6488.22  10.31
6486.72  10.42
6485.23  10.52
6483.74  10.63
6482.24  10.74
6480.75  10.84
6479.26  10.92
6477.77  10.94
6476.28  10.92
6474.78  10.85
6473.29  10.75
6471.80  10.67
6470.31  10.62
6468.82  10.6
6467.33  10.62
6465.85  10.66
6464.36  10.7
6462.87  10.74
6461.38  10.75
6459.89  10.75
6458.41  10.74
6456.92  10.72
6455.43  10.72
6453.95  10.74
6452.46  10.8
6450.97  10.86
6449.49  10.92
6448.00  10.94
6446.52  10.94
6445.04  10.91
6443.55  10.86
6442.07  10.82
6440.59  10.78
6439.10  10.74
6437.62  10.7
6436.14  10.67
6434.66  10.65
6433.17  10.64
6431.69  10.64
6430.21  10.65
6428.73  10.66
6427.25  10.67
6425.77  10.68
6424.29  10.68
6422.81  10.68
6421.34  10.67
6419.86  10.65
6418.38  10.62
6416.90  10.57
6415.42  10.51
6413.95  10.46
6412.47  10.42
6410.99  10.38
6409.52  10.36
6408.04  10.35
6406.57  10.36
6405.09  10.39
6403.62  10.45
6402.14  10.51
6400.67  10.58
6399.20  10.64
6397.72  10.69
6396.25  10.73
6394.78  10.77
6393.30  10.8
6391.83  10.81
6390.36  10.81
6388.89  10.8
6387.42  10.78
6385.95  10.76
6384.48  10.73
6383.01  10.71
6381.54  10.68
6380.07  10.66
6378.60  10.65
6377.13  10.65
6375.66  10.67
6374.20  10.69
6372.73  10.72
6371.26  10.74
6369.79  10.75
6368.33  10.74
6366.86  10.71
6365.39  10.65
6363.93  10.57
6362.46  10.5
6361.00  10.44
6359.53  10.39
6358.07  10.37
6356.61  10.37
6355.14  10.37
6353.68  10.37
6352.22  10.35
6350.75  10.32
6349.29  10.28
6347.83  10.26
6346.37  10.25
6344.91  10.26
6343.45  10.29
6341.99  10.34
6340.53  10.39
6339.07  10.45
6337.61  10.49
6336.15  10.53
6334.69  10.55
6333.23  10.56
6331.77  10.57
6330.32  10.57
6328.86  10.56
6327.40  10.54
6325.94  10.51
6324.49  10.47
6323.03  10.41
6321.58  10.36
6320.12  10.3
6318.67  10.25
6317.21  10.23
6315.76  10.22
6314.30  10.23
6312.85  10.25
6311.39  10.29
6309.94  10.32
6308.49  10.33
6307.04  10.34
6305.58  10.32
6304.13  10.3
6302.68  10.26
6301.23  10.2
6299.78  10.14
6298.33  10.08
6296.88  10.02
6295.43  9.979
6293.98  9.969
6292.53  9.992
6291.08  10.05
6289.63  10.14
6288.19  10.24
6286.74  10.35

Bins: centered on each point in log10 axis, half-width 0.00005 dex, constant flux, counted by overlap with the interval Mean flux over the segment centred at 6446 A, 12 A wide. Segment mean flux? 10.9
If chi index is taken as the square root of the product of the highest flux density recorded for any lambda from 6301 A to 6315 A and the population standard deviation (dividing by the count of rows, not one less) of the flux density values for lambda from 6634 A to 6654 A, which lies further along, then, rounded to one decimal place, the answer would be 1.0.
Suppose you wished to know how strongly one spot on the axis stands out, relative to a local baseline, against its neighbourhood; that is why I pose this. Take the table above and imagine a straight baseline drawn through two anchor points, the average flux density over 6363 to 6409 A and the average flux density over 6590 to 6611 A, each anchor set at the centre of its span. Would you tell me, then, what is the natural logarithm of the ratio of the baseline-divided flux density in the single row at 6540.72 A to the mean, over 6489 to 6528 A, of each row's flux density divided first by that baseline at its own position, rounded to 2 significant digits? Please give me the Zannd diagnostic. 0.039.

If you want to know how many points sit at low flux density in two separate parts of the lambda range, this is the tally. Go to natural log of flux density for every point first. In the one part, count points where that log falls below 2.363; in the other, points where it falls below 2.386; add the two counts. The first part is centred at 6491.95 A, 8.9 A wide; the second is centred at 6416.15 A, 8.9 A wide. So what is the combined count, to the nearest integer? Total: 12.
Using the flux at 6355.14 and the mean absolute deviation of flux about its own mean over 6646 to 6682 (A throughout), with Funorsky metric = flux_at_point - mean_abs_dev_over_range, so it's 10.3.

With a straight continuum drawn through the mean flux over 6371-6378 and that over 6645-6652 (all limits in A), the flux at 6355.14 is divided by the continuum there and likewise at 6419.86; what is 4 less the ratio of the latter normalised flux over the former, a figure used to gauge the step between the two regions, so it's 2.97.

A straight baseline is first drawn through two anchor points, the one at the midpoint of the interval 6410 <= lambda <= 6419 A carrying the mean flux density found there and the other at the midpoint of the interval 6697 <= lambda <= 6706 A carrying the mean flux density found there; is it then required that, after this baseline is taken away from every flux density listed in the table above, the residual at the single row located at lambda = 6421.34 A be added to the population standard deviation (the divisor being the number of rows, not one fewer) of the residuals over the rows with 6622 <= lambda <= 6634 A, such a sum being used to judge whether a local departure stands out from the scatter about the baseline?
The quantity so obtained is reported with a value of 0.28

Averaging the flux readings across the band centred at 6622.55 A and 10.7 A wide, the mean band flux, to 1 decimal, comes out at 10.9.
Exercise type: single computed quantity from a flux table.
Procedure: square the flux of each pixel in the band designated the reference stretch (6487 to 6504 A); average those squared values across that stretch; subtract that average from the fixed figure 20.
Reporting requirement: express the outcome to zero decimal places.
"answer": -86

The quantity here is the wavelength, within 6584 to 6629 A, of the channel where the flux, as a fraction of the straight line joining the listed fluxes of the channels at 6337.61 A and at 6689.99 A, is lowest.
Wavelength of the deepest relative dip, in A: 6613.41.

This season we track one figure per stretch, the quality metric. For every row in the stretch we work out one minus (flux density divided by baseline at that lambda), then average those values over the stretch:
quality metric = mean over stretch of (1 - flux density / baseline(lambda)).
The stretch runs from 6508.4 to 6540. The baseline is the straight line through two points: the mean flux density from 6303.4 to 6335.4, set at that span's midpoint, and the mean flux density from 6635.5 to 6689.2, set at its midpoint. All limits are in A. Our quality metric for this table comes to -0.031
